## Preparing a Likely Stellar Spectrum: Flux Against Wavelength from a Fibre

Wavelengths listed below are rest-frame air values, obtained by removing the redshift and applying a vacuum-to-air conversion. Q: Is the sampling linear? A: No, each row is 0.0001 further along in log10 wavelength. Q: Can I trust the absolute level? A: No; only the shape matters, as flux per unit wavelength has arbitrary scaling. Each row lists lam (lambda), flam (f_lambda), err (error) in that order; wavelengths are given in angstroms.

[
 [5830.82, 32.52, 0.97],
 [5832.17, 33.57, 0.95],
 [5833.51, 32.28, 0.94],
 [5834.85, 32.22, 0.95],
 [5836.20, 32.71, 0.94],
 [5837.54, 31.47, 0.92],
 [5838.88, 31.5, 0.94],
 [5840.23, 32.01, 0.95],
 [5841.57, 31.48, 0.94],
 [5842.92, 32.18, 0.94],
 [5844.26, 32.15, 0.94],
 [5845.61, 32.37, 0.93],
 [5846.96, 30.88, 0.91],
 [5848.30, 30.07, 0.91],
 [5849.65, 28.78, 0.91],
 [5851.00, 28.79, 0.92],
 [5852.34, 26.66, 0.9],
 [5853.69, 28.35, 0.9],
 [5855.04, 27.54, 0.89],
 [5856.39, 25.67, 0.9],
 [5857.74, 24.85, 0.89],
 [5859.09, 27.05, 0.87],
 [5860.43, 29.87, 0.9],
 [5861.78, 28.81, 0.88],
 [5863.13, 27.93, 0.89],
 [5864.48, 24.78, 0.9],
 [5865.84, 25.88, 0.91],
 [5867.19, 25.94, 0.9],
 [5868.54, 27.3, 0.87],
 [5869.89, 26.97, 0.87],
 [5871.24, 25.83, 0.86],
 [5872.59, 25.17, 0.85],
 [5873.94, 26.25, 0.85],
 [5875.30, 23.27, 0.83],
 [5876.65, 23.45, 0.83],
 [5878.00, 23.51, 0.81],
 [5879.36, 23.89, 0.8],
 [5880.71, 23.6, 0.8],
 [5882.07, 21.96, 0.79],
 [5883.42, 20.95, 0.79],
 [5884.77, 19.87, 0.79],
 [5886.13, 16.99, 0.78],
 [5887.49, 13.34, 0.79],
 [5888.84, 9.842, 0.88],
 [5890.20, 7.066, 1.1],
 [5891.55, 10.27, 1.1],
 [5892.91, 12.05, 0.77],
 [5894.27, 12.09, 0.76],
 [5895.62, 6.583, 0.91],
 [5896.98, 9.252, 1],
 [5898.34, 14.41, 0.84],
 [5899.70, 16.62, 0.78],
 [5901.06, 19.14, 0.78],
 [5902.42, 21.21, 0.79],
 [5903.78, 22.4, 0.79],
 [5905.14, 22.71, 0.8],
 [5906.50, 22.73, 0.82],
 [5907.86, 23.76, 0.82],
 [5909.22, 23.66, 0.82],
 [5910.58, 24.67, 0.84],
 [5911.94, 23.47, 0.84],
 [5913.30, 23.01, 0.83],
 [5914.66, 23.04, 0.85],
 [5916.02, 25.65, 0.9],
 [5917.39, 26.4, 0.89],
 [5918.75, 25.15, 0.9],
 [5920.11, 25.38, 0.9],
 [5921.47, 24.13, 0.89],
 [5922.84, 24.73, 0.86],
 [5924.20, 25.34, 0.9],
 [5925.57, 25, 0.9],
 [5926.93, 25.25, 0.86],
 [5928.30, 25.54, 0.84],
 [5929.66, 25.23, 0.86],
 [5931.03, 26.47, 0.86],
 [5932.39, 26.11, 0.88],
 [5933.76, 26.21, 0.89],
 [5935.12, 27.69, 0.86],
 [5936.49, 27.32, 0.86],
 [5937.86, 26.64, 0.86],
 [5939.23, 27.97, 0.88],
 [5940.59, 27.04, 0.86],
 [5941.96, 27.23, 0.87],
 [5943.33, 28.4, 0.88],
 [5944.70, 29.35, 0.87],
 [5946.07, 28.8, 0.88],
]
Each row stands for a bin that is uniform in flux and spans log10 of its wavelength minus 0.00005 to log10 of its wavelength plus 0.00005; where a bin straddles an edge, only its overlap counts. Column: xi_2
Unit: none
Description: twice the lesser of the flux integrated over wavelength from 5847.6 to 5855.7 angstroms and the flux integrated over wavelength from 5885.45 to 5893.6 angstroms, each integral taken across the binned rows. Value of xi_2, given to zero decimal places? 189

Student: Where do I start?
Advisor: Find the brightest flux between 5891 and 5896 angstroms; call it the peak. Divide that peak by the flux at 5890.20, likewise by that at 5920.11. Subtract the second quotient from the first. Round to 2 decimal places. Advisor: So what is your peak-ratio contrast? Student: 1.23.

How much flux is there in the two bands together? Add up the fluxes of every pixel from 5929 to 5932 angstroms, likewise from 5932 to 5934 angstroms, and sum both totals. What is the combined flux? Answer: 104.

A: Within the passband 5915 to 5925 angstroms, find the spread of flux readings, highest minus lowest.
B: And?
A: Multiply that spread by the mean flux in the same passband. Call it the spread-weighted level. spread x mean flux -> 57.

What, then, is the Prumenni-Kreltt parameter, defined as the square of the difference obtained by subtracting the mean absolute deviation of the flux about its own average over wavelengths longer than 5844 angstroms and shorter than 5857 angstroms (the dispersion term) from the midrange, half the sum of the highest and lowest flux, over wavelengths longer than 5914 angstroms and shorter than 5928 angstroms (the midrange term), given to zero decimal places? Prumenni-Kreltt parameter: 526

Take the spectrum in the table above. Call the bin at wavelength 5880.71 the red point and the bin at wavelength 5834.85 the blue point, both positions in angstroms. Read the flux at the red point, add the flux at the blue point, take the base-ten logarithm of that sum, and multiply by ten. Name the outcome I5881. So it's 17.5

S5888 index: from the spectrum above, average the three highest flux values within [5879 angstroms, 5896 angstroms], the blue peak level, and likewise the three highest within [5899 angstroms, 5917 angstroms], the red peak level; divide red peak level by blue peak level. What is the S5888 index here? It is 1.07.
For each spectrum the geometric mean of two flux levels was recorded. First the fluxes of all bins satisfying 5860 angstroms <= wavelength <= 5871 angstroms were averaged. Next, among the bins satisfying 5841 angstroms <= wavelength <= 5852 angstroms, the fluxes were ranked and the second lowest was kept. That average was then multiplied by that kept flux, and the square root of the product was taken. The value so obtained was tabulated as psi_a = 28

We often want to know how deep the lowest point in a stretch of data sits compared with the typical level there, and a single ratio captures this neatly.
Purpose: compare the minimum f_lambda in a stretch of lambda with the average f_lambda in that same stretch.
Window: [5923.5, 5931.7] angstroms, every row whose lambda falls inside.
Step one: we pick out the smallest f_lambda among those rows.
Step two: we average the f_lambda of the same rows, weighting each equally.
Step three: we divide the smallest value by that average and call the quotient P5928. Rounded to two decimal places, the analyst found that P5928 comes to 0.98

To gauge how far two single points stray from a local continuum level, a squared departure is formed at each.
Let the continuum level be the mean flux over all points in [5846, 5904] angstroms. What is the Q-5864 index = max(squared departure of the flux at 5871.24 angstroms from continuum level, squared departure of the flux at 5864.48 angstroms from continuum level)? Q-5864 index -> 15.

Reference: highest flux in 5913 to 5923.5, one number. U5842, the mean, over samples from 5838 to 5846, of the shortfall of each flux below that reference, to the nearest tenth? -5.5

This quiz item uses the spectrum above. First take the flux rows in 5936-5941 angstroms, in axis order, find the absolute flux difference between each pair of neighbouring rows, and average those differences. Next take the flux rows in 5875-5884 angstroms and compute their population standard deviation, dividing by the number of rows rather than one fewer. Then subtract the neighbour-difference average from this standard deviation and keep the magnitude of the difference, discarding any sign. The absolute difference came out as 0.0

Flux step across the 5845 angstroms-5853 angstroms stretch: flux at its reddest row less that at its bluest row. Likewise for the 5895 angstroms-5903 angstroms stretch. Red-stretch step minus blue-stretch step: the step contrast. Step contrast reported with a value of 20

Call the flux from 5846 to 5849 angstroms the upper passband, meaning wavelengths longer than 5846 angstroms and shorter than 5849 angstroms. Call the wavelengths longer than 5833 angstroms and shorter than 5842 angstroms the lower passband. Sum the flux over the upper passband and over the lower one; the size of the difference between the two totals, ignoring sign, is 163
